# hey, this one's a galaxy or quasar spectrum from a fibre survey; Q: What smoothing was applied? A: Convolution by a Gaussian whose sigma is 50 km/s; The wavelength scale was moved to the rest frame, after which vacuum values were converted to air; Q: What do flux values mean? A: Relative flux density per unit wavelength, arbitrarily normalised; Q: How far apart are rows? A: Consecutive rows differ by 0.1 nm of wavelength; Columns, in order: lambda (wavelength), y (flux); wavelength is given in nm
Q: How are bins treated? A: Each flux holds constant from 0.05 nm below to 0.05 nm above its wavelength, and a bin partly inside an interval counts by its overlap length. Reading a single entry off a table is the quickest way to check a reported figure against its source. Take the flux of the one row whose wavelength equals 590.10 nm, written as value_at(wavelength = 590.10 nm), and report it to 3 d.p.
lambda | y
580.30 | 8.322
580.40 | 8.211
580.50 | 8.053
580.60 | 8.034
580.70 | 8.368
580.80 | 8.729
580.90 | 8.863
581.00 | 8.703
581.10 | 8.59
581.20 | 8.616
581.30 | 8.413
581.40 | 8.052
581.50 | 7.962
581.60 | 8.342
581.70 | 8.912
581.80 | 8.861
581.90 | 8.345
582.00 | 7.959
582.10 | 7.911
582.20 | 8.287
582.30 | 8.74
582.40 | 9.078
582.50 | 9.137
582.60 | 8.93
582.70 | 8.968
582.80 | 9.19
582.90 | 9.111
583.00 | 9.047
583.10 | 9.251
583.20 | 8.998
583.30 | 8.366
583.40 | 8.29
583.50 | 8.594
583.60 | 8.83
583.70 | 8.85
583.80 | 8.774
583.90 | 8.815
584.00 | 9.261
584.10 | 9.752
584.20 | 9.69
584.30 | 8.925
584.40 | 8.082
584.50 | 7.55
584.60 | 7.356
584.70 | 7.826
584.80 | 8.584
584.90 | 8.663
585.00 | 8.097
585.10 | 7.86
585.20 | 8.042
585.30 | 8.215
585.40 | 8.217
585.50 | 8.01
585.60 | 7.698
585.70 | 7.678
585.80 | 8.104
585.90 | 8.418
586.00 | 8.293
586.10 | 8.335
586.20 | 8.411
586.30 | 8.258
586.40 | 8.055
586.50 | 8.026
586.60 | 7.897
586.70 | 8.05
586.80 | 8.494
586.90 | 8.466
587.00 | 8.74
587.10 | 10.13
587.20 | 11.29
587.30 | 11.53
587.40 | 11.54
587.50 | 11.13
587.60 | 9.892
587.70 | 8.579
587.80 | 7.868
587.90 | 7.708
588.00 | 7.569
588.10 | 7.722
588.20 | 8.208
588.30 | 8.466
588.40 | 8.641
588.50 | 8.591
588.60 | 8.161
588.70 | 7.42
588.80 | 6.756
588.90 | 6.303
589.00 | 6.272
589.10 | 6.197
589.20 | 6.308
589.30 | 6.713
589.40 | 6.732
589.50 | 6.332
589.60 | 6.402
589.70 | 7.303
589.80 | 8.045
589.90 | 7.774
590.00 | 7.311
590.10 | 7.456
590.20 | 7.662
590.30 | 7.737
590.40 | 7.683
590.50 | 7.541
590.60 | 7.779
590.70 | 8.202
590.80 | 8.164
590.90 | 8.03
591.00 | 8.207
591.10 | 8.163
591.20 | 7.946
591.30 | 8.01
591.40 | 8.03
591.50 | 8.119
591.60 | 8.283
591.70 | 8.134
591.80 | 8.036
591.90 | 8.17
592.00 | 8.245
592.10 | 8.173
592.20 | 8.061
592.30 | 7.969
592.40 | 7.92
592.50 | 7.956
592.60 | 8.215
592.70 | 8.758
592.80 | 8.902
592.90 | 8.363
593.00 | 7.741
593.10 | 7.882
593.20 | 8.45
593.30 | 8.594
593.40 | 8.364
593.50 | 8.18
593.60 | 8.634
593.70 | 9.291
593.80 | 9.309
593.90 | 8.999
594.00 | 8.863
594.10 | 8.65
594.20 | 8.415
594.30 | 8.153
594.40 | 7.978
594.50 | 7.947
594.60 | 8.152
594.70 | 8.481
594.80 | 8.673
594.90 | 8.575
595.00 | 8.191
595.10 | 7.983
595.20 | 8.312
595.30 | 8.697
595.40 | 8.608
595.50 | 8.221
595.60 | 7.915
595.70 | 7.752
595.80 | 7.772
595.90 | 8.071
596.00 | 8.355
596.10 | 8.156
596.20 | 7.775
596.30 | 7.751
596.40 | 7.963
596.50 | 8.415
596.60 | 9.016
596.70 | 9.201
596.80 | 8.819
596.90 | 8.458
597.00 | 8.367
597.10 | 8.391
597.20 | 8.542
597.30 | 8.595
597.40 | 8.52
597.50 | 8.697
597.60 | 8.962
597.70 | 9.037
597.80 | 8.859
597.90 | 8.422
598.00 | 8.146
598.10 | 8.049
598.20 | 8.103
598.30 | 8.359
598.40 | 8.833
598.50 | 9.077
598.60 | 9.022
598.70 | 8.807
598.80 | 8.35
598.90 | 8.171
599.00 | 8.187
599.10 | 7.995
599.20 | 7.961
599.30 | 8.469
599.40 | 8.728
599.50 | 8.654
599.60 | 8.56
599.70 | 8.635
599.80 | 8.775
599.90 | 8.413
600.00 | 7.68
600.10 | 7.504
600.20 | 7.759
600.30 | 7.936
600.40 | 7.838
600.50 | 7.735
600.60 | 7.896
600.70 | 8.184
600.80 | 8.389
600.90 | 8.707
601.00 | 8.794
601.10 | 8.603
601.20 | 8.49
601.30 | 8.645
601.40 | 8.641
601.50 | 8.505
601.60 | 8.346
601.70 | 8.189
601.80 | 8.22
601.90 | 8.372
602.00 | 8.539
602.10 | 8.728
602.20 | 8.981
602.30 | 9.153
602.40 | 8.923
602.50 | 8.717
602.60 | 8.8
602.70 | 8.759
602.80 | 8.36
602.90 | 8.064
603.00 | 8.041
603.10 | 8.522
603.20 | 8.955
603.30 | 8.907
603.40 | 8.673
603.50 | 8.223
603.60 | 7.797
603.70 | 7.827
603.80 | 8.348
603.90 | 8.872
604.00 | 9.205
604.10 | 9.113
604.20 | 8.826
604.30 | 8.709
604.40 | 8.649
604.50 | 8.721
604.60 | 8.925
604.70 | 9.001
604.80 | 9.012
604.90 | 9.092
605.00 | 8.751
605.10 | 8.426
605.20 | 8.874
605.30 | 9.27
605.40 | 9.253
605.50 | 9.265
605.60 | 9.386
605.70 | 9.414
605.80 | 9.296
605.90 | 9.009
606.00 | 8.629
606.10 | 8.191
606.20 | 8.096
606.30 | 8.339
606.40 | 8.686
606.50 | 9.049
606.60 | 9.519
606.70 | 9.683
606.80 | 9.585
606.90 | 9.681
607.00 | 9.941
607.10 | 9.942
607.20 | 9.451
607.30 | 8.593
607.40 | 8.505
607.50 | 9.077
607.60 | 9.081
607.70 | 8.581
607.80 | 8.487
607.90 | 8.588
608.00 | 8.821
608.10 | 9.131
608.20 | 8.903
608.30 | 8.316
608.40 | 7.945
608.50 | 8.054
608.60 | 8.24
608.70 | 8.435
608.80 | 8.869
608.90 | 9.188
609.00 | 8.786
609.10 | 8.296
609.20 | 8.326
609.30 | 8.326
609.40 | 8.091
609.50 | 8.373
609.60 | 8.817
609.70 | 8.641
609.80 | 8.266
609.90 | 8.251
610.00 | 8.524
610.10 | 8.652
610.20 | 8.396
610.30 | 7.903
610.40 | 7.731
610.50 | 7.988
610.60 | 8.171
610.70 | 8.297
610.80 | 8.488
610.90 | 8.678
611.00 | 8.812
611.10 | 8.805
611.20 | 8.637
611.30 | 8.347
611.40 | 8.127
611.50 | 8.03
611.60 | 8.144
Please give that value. 7.456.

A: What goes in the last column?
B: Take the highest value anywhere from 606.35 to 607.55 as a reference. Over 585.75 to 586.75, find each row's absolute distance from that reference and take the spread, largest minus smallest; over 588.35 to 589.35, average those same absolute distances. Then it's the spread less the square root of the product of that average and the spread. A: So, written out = -0.69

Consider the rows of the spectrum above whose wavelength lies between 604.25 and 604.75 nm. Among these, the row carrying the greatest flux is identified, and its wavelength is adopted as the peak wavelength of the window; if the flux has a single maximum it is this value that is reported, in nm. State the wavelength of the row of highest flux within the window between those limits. 604.70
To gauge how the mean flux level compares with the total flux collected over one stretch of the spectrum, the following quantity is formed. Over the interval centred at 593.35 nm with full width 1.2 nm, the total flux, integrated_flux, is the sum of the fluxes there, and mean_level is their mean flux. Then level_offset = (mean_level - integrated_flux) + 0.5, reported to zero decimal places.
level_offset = -94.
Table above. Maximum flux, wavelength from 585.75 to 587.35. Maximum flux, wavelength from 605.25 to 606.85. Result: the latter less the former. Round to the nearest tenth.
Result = -1.8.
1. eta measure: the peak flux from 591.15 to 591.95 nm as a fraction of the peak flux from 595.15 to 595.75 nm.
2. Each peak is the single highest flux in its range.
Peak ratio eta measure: 0.95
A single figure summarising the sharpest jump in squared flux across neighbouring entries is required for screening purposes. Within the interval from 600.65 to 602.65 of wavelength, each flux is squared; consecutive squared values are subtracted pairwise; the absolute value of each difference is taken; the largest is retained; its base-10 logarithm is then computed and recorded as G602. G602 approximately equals 0.74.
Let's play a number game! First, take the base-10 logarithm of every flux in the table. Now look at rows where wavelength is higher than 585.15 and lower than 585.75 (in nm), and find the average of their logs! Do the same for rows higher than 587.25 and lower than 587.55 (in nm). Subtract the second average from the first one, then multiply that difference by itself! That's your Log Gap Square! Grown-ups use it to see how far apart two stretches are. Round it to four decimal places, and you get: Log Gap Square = 0.0241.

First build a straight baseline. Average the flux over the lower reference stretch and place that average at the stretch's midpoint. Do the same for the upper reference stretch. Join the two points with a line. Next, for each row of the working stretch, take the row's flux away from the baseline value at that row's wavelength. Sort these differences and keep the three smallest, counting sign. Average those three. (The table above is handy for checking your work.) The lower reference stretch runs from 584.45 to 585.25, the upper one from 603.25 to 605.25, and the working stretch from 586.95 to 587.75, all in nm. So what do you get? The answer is -3.4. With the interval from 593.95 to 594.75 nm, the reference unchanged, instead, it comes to -0.3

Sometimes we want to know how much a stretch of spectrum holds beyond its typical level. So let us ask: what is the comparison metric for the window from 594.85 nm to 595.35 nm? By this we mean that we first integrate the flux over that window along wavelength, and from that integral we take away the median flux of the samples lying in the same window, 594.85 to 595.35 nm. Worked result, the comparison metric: -4.14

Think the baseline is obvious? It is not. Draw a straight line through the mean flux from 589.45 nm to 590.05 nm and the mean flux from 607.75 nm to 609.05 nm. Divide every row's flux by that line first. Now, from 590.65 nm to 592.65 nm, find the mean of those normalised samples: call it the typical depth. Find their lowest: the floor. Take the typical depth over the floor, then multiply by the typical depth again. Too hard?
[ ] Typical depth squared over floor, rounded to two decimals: 1.14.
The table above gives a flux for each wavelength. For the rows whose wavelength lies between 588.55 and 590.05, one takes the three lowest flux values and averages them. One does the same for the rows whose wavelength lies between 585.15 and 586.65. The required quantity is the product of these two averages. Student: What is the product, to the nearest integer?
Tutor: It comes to 49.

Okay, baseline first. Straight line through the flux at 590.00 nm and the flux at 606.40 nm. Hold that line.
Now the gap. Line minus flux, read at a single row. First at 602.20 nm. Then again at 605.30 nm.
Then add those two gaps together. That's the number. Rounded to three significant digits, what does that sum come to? -1.32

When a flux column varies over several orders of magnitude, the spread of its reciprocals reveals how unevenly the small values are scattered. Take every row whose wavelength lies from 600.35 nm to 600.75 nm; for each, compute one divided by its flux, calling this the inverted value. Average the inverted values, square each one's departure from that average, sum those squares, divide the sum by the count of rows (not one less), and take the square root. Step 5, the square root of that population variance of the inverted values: 0.0026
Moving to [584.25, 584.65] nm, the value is 0.0092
